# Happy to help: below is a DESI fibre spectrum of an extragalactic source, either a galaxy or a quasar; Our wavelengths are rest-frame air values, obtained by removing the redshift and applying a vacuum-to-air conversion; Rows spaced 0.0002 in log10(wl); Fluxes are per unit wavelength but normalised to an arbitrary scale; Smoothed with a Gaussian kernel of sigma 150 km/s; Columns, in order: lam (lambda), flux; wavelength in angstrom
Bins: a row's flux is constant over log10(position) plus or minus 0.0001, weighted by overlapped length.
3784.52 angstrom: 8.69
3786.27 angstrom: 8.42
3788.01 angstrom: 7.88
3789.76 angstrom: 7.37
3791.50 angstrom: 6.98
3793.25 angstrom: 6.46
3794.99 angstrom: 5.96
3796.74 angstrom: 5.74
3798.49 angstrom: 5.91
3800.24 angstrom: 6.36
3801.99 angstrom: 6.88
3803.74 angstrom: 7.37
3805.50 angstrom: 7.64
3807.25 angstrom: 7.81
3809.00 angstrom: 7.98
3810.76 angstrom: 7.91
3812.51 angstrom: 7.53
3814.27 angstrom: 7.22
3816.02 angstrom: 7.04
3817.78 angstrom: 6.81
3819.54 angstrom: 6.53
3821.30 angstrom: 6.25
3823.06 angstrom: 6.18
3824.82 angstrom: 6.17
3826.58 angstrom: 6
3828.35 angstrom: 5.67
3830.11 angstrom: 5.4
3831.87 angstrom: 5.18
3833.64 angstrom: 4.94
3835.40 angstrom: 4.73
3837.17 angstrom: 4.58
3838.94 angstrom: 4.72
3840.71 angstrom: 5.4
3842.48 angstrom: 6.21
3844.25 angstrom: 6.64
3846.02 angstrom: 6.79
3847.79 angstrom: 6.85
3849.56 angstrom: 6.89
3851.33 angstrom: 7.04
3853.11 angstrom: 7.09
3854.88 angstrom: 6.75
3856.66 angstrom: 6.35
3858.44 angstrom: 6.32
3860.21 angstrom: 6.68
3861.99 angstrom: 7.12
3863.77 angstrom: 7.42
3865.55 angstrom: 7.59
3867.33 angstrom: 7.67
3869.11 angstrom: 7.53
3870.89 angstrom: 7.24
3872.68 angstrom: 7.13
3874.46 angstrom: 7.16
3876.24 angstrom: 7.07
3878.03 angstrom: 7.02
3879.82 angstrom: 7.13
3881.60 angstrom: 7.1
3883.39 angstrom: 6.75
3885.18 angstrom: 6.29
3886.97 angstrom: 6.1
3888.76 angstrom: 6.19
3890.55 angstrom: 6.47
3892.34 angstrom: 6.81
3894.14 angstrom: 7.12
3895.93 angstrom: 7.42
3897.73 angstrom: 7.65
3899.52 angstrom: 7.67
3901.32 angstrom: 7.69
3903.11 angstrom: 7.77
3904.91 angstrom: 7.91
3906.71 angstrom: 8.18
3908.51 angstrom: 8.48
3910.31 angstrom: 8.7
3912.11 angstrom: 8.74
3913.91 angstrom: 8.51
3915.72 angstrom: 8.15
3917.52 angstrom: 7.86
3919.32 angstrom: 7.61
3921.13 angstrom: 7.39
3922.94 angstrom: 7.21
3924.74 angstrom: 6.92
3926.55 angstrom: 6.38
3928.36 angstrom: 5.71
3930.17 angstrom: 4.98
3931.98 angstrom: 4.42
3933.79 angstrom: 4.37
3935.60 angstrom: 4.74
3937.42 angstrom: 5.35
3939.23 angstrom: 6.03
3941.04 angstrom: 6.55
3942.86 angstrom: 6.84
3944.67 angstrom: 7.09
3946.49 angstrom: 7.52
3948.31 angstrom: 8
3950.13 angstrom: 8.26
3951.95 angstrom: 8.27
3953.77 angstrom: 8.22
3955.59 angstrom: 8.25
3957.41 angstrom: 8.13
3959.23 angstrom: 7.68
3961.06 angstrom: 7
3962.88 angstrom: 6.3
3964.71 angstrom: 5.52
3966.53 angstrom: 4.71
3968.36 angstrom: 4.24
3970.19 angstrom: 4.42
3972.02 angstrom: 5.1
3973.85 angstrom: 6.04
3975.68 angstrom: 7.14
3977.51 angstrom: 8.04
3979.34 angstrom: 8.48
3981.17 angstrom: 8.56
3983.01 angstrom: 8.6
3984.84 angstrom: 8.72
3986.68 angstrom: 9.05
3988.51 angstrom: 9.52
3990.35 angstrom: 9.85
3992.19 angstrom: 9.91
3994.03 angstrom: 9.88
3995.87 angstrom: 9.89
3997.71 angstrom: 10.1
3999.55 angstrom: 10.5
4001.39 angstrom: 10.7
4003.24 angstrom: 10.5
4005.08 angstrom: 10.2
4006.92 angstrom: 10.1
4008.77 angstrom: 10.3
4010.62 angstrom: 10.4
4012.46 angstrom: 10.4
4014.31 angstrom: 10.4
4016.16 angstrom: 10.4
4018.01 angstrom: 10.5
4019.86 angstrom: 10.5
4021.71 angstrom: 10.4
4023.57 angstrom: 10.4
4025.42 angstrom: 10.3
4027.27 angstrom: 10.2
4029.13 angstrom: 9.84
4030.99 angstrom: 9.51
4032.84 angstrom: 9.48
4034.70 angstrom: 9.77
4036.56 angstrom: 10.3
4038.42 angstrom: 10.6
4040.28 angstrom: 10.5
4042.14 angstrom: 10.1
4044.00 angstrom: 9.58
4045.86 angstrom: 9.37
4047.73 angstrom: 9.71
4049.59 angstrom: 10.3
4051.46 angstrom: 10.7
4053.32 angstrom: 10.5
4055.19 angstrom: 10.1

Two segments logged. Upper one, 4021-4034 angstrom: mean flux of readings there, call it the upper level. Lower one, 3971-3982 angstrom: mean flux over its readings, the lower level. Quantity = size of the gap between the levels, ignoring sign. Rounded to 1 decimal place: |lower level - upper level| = 2.8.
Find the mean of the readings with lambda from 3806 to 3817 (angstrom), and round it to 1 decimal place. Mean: 7.6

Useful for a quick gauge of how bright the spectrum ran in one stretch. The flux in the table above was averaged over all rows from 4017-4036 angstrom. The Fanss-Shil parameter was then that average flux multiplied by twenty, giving 202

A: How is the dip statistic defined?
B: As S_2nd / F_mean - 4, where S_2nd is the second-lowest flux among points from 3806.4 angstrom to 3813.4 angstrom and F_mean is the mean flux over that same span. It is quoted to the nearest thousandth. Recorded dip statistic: -3.000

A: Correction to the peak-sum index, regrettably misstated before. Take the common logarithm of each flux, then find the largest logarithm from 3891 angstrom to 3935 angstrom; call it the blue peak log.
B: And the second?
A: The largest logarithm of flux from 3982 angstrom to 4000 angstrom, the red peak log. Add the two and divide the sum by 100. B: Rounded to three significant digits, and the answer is 0.0196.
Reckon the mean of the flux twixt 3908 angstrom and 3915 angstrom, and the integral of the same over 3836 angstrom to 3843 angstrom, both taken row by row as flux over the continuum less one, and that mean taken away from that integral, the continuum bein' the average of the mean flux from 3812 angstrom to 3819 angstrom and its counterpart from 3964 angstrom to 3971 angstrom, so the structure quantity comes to -1.3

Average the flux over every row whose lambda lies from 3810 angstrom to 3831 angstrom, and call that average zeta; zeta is 6.6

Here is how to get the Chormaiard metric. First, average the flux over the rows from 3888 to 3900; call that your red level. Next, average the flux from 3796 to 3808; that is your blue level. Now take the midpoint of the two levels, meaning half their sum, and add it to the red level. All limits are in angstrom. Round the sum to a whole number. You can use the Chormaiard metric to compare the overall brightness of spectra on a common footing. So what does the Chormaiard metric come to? 14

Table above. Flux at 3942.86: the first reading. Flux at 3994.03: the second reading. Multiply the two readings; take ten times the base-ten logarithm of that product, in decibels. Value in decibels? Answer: 18.3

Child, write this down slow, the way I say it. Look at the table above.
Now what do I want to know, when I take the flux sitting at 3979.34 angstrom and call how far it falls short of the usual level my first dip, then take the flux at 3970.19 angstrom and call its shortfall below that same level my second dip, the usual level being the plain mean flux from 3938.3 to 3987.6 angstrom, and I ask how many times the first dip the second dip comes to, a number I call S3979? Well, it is -2.0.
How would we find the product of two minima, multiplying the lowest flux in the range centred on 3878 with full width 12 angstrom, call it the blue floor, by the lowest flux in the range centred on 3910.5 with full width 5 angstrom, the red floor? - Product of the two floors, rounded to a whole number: 57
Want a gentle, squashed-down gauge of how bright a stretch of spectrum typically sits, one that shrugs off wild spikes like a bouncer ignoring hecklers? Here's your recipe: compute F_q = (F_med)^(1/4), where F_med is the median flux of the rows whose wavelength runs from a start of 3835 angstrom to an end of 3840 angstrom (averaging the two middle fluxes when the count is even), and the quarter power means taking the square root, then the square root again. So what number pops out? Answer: 1.47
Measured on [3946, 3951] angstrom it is 1.68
